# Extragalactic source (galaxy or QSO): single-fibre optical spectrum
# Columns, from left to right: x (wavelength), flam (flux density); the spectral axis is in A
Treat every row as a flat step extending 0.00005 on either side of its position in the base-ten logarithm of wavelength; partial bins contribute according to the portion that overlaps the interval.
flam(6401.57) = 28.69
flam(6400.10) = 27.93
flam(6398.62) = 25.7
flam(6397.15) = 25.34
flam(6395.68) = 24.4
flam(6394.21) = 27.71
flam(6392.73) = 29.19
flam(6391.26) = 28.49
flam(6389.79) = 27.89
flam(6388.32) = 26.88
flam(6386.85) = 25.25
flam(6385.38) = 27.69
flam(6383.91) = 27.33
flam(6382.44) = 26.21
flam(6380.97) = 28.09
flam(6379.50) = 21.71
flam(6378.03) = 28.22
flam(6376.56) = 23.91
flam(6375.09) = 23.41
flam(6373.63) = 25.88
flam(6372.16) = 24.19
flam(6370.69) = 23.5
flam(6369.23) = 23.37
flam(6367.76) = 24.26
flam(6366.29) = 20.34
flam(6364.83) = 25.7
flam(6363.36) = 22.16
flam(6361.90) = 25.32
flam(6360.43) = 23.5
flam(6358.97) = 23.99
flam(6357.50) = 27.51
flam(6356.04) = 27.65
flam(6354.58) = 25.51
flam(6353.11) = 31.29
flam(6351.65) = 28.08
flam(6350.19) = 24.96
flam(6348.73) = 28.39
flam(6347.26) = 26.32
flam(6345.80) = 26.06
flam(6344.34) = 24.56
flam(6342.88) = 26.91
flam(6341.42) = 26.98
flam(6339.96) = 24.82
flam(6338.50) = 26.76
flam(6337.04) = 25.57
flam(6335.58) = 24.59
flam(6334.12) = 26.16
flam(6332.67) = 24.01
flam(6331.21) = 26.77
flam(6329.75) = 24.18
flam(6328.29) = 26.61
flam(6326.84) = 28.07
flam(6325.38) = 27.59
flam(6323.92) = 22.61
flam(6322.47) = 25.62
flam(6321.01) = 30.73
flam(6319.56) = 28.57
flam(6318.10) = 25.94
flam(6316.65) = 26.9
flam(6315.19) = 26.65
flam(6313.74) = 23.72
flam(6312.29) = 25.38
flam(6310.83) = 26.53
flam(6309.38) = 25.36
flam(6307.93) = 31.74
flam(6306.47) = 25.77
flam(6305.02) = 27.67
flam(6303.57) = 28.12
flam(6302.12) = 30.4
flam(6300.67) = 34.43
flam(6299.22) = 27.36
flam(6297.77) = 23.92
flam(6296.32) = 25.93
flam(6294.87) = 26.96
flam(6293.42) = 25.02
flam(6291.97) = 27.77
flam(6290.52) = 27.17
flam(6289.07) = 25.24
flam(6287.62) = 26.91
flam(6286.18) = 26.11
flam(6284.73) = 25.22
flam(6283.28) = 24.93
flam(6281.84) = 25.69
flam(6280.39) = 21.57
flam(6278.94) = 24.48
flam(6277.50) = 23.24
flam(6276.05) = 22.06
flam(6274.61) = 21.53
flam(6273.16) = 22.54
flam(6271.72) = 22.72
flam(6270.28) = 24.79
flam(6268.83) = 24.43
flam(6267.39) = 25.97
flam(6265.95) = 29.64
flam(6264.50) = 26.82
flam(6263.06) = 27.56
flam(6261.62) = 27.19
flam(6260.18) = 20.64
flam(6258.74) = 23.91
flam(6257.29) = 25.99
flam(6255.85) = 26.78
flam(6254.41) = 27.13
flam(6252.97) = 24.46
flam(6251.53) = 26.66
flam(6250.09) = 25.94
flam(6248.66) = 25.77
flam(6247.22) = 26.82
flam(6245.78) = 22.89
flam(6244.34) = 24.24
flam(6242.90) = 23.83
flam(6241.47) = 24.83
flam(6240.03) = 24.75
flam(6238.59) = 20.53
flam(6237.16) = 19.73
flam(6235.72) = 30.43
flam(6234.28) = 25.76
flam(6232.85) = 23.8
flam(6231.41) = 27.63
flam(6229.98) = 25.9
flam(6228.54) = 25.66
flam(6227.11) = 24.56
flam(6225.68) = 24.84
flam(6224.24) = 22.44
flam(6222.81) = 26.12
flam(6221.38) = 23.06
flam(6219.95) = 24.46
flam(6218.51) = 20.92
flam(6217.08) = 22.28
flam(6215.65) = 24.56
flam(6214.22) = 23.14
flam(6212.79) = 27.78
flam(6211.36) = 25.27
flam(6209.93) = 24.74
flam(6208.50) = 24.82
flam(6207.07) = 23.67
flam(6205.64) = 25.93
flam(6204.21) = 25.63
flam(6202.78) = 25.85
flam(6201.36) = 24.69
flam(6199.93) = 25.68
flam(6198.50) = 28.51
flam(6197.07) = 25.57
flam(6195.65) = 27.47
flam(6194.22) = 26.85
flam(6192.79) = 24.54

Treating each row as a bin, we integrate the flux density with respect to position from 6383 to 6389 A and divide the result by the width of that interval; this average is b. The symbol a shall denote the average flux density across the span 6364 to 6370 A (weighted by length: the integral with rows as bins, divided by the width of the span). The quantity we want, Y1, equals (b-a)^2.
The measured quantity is 11.4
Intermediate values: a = 23.4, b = 26.8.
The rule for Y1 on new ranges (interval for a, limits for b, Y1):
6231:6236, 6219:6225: 7.0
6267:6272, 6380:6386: 6.5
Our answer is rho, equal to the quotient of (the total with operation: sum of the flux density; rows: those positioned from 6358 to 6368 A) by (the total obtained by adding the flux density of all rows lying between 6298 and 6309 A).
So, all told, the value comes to 0.80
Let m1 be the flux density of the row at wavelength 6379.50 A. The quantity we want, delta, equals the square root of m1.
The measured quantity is 4.7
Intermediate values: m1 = 21.71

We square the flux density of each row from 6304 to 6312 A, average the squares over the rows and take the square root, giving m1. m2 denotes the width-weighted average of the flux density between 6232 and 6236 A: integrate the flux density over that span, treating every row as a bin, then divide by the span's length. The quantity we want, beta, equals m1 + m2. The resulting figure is 54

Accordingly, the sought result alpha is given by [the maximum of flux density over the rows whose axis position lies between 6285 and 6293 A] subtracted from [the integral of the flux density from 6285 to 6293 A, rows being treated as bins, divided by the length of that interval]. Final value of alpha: -1.3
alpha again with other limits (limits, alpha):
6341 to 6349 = -2.0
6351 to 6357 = -3.2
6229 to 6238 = -5.0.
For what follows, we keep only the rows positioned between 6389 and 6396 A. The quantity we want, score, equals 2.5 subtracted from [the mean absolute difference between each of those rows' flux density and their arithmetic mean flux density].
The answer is -1.2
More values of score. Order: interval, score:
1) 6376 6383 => -0.2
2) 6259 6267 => -0.2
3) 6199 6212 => -1.9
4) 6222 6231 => -1.5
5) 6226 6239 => -0.1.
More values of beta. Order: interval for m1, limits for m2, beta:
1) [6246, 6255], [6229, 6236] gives 53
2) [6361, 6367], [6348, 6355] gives 51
